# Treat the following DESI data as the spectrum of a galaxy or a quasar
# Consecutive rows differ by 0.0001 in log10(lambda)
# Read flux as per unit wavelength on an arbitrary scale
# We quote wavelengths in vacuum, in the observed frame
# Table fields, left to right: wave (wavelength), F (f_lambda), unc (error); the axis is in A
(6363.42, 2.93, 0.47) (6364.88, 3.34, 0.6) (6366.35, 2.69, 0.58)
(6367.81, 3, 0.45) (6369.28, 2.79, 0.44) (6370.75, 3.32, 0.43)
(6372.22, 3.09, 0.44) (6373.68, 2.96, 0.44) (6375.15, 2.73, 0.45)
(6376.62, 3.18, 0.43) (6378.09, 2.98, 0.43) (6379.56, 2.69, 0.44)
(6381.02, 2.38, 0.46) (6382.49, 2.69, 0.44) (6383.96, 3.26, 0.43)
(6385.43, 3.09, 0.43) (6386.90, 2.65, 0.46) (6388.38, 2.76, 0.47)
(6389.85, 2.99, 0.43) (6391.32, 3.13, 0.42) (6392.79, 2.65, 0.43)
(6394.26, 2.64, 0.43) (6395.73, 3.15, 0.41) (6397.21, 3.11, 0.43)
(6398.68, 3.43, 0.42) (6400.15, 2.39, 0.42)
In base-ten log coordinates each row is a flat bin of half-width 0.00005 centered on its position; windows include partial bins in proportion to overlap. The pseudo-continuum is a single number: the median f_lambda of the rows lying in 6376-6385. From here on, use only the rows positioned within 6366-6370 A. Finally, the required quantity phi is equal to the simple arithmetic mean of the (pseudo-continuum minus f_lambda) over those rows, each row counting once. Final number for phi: 0.01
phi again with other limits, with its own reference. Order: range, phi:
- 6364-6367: -0.18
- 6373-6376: -0.01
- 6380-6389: 0.03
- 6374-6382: 0.04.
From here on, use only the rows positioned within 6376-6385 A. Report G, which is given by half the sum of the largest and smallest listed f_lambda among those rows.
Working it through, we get 2.82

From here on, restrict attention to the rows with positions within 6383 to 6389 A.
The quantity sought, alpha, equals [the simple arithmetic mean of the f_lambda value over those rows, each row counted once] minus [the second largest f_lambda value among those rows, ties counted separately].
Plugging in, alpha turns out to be -0.15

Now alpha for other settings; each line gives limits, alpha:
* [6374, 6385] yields -0.34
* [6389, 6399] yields -0.14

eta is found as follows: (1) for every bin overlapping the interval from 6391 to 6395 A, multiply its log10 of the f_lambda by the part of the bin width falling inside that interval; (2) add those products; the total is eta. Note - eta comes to 1.77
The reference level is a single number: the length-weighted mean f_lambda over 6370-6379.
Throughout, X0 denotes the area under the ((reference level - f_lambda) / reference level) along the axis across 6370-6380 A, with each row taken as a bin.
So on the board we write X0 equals 0.11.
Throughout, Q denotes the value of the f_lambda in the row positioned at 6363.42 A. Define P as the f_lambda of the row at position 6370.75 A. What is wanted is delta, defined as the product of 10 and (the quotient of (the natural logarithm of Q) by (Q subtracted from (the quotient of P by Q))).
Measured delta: -6.0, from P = 3.32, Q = 2.93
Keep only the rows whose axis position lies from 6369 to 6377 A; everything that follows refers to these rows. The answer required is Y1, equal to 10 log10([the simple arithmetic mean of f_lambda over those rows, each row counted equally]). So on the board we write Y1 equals 4.79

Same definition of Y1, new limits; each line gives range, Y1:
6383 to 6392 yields 4.74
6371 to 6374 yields 4.81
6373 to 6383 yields 4.47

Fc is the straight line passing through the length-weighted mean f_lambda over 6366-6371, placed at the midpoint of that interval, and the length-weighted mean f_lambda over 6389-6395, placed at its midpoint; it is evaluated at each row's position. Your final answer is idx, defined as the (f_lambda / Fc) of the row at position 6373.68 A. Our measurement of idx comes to 1.01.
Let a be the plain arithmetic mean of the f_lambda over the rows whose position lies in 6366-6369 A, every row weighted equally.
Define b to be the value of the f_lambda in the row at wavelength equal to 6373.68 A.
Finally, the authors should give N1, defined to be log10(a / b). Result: -0.02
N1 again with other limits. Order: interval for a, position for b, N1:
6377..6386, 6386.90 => 0.03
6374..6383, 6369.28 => 0.00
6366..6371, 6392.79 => 0.05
